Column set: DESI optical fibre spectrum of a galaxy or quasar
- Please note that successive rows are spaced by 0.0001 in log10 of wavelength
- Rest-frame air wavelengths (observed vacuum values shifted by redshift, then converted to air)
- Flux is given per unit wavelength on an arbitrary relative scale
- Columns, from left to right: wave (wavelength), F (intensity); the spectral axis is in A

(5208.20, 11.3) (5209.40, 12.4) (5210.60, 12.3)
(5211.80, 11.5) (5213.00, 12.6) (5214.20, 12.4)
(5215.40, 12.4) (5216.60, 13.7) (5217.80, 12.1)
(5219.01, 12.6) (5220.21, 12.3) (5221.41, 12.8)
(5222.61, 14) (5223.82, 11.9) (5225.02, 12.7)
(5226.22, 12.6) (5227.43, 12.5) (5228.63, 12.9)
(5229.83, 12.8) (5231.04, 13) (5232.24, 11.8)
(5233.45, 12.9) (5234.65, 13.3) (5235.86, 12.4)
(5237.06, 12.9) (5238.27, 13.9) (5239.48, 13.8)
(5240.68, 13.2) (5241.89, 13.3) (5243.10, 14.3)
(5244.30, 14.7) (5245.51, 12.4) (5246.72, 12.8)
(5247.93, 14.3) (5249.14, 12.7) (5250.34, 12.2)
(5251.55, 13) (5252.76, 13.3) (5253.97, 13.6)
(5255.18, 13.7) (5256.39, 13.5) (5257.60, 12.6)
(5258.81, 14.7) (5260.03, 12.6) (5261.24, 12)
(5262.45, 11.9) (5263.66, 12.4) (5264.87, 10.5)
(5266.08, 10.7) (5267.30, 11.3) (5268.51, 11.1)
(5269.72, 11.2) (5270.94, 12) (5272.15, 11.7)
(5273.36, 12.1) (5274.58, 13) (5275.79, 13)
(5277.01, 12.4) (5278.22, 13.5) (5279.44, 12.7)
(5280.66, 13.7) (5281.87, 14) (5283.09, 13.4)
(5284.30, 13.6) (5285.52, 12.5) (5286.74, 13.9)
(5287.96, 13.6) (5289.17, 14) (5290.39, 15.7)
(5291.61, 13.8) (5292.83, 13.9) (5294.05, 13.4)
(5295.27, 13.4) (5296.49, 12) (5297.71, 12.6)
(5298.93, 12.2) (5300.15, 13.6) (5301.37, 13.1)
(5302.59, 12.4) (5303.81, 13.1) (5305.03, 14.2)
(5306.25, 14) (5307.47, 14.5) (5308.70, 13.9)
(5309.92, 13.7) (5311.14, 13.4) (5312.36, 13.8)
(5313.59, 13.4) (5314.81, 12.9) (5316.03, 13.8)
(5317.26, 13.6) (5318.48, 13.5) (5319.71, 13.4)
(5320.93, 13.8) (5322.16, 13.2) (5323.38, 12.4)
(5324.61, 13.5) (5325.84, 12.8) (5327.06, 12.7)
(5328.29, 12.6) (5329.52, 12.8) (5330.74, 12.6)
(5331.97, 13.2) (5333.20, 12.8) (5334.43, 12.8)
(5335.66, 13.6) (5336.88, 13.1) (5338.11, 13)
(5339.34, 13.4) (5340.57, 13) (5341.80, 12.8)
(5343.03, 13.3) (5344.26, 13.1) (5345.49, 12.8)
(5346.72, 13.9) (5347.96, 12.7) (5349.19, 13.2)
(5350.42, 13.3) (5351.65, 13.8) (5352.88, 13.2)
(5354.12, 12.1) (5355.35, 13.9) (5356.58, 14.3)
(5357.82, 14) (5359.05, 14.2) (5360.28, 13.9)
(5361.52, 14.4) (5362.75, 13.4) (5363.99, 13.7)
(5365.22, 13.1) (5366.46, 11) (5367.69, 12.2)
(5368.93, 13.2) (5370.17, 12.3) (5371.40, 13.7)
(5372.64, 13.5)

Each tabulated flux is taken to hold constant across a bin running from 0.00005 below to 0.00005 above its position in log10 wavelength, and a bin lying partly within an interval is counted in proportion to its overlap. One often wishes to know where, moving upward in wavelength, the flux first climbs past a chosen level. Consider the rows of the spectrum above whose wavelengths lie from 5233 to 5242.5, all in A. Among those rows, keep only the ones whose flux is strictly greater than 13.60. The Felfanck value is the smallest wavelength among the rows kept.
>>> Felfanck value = 5238.27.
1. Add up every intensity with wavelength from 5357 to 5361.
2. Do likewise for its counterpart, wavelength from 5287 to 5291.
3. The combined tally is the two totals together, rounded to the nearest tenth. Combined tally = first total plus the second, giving 85.4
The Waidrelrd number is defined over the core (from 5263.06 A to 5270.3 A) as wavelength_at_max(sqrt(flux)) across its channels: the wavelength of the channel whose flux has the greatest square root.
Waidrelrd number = 5263.66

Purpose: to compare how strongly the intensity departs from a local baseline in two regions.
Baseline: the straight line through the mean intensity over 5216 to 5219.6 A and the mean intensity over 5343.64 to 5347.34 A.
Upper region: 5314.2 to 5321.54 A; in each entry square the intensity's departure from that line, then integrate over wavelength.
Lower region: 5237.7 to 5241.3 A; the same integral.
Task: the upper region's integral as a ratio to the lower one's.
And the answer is 0.62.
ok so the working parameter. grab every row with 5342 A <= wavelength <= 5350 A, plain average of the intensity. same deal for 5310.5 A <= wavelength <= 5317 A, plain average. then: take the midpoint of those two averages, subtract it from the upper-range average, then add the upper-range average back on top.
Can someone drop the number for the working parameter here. 13.0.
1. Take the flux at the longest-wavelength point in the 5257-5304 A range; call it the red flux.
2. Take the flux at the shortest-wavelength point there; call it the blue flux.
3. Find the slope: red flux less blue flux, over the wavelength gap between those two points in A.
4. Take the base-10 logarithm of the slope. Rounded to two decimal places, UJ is -1.97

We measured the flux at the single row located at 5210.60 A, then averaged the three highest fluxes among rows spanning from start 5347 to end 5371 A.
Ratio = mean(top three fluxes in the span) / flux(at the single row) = 1.16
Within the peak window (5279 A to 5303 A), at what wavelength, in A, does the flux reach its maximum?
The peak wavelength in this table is 5290.39 A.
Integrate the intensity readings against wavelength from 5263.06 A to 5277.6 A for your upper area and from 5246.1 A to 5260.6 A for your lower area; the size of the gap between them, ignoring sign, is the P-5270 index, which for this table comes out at 20.7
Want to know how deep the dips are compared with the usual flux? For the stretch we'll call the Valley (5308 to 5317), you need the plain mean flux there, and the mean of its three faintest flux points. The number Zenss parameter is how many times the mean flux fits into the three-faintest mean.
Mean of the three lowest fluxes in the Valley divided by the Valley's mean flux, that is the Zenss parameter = 0.976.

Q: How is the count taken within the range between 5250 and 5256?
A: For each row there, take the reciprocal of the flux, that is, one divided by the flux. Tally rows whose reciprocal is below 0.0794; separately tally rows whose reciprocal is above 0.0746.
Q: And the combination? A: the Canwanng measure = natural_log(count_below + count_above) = 1.95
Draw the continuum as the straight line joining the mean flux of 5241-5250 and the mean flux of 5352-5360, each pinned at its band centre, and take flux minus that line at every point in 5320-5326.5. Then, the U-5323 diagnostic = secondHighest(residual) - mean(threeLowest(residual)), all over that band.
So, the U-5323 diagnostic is 0.70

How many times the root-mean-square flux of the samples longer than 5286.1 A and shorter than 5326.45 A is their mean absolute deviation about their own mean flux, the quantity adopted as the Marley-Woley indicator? 0.0375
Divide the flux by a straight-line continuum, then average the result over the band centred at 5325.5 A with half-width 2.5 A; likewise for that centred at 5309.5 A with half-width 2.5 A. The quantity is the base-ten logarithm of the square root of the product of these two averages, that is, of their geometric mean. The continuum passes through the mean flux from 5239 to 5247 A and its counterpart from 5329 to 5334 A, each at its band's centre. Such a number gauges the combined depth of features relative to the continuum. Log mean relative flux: 0.013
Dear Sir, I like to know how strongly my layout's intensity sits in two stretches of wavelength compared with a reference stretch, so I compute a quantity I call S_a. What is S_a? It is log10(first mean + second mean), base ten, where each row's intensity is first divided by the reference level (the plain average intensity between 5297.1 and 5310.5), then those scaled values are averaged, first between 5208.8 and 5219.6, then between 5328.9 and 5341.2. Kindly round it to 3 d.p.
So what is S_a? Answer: 0.279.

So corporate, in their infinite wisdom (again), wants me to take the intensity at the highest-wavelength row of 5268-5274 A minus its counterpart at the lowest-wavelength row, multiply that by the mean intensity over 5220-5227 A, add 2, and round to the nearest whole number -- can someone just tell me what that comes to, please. 15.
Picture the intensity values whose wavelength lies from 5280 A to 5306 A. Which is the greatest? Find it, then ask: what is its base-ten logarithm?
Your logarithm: 1.20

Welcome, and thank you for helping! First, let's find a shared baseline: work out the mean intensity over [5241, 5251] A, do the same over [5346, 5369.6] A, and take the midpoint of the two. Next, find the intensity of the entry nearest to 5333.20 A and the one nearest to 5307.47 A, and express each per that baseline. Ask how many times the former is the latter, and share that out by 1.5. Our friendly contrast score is 0.59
